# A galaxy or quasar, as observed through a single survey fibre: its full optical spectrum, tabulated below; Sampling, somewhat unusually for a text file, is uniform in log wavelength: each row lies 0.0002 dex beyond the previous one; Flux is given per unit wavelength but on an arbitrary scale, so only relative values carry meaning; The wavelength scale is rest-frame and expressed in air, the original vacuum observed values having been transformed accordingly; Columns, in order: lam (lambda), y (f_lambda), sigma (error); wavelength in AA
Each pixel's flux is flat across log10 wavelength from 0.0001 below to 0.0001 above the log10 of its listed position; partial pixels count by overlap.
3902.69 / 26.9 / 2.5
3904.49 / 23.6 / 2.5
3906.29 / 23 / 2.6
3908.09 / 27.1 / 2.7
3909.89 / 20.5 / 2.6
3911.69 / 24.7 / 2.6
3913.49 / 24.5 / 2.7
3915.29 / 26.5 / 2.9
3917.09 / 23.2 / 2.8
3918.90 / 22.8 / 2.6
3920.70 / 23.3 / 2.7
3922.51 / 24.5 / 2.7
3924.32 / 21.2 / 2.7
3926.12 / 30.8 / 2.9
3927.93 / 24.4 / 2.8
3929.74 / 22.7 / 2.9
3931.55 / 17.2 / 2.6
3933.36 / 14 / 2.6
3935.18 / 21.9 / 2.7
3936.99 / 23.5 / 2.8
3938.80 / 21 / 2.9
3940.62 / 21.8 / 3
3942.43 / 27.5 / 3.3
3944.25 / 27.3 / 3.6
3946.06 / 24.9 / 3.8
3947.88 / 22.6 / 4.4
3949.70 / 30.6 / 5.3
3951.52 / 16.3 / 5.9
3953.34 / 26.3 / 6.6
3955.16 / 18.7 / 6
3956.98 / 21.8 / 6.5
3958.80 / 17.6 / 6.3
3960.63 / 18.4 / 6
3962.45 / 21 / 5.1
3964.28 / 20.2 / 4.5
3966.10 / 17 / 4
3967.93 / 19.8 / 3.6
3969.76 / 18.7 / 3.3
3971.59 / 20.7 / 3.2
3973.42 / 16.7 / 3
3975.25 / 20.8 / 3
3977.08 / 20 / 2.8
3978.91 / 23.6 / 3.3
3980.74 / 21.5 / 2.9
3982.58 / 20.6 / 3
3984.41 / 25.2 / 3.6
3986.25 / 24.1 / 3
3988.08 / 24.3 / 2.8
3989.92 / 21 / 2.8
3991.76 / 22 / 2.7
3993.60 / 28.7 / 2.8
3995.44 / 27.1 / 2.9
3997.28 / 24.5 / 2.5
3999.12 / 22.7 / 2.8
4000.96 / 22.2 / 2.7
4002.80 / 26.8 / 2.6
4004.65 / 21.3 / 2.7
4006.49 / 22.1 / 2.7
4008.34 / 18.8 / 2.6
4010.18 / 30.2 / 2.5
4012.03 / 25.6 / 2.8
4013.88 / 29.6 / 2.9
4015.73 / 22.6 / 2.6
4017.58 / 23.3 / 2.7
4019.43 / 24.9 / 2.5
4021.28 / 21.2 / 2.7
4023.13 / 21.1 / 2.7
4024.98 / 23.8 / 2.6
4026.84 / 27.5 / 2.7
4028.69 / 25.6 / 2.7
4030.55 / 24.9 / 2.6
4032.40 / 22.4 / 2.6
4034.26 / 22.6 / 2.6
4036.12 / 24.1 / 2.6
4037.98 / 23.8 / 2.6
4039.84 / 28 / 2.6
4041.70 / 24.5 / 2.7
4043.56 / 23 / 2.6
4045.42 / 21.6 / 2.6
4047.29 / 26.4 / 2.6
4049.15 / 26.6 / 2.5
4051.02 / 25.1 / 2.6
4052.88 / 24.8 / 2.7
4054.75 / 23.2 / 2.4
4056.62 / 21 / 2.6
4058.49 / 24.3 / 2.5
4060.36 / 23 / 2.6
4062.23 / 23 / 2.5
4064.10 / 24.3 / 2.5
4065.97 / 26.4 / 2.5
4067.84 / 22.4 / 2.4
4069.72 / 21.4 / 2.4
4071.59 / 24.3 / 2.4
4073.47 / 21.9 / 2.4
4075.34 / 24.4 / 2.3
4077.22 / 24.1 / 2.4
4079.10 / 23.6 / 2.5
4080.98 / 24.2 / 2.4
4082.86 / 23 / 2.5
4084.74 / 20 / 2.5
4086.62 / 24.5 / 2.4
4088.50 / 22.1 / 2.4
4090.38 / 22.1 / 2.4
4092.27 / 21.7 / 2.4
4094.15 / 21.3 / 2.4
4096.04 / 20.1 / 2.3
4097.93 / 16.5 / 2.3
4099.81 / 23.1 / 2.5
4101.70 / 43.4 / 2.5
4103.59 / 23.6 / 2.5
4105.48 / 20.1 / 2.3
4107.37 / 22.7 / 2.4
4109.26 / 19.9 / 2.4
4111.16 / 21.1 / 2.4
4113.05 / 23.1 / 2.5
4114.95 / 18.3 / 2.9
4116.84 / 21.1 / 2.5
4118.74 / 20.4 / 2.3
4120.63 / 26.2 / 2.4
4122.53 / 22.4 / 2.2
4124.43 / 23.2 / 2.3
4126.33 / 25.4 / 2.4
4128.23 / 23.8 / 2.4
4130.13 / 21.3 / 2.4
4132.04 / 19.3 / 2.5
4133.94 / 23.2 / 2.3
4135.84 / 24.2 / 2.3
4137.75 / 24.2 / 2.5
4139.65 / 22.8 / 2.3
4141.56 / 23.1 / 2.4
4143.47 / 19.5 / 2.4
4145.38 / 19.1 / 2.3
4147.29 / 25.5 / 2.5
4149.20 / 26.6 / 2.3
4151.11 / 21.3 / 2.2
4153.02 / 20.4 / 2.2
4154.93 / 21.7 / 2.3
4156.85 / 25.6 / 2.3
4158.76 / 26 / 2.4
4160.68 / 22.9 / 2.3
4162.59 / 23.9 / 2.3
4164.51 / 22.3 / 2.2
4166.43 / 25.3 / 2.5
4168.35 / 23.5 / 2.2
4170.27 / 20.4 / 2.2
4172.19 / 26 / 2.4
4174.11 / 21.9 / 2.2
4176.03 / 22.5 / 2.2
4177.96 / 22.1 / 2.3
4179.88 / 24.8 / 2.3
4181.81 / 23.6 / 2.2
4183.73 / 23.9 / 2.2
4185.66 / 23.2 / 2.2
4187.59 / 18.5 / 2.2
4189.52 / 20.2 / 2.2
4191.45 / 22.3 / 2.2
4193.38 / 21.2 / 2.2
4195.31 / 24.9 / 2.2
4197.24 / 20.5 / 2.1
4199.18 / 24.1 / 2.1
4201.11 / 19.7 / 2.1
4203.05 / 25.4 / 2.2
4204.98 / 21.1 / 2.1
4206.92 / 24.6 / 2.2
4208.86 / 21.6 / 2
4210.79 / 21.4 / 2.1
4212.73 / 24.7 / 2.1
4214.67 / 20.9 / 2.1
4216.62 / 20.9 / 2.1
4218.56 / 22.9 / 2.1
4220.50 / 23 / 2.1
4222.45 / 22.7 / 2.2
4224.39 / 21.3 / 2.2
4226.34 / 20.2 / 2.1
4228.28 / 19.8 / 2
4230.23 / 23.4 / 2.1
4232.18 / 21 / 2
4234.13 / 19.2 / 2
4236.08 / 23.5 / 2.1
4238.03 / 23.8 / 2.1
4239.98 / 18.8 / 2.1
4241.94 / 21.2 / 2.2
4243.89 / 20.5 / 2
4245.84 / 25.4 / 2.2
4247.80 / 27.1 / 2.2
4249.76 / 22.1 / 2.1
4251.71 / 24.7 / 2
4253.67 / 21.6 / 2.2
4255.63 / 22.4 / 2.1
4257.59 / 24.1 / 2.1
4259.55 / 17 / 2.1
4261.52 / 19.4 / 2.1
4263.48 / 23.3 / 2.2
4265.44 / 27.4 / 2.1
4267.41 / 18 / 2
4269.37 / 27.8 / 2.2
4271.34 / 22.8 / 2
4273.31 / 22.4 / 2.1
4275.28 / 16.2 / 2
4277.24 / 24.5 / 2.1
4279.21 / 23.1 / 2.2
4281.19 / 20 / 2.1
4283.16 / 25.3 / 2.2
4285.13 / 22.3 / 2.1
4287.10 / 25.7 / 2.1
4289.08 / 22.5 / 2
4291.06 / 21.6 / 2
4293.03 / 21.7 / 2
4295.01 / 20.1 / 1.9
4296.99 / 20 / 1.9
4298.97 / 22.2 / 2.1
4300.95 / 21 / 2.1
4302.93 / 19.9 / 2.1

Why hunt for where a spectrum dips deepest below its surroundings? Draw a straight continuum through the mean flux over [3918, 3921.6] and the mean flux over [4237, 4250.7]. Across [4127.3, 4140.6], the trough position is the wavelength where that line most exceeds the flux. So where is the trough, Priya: 4132.04 AA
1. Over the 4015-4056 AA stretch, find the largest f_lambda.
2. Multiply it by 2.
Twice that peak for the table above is 56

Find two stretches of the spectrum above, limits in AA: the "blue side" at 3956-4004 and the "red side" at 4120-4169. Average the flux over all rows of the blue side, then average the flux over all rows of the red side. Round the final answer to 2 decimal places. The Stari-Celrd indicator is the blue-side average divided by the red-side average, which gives 0.94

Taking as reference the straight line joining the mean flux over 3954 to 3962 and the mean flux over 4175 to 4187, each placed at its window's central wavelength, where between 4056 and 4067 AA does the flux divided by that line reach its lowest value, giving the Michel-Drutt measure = 4056.62 AA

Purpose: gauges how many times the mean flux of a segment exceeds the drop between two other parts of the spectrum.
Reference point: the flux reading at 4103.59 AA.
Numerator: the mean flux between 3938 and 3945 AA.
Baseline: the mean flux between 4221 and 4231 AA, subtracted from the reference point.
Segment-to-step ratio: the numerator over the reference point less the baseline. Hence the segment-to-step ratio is 12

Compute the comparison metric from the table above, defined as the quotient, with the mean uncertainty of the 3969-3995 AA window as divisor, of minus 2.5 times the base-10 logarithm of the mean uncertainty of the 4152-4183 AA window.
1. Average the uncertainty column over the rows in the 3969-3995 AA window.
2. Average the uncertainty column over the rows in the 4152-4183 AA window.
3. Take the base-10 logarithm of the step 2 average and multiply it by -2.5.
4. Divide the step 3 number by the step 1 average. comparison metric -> -0.297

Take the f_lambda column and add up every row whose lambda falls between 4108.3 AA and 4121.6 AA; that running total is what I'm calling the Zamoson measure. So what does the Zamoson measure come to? 150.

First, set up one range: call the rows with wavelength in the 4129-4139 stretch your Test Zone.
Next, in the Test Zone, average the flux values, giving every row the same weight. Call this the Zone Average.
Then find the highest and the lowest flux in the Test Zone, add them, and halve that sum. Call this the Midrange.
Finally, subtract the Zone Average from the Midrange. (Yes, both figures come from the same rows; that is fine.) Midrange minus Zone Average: -0.7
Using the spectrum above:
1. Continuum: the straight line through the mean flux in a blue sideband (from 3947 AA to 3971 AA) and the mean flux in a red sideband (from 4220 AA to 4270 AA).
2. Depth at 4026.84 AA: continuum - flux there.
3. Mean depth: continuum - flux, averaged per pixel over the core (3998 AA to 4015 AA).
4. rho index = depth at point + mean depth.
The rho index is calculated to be -10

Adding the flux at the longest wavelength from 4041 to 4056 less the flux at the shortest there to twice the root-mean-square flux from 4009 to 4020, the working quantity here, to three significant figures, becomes 51.1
